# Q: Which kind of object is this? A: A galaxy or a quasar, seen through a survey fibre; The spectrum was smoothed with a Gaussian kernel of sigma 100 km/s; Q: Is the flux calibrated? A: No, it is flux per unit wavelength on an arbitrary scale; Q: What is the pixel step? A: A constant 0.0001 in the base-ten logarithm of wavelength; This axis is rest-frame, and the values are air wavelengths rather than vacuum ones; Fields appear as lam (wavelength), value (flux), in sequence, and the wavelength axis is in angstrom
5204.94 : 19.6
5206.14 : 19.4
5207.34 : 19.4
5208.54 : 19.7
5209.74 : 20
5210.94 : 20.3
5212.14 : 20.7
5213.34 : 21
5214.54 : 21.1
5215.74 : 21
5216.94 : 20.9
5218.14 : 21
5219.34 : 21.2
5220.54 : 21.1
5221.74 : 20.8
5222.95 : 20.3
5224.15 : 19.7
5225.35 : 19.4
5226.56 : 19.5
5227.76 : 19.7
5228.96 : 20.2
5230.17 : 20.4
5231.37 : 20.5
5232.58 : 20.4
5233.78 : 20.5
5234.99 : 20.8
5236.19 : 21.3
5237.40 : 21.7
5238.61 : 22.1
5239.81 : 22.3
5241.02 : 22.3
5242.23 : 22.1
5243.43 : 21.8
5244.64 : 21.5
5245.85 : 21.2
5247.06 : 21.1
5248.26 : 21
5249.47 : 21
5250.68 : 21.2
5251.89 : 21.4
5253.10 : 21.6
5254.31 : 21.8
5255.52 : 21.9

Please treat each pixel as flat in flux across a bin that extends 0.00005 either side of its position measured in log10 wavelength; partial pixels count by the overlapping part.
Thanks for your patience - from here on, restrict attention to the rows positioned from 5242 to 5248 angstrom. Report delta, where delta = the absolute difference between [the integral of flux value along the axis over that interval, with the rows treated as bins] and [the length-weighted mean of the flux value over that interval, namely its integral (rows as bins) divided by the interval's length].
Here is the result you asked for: 108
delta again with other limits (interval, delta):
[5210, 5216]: 104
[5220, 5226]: 101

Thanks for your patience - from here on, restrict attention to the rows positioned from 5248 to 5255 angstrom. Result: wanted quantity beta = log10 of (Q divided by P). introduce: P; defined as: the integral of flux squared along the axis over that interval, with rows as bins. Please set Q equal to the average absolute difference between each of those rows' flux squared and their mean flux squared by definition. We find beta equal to -2.45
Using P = 3191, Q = 11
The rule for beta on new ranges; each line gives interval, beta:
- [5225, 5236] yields -2.43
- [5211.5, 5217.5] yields -2.75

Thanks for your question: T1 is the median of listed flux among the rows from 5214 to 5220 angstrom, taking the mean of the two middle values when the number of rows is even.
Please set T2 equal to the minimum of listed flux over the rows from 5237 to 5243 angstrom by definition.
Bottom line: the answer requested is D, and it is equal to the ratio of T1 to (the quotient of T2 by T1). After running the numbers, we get 20.3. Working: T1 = 21.0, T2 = 21.7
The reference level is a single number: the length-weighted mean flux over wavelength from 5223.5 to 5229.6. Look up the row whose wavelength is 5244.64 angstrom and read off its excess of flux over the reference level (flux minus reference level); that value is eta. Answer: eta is 1.79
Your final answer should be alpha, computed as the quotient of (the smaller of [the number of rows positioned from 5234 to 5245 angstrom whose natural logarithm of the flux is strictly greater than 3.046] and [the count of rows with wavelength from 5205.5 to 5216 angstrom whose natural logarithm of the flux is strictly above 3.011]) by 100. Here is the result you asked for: 0.040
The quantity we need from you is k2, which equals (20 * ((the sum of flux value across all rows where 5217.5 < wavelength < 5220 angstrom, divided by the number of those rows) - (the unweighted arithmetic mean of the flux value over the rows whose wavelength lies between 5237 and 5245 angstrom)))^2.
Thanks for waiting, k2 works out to 304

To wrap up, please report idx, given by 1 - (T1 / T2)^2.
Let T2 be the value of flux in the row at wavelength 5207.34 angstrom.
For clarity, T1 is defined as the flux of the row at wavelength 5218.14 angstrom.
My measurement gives -0.17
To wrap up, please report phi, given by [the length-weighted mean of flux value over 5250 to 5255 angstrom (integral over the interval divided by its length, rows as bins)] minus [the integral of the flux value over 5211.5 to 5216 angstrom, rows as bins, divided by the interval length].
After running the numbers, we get 0.5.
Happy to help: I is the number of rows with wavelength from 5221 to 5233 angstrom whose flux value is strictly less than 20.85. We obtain 10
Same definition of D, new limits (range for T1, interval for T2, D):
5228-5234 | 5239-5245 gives 19.4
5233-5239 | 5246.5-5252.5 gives 21.6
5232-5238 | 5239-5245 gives 20.1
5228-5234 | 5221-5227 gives 21.5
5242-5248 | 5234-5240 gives 22.2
